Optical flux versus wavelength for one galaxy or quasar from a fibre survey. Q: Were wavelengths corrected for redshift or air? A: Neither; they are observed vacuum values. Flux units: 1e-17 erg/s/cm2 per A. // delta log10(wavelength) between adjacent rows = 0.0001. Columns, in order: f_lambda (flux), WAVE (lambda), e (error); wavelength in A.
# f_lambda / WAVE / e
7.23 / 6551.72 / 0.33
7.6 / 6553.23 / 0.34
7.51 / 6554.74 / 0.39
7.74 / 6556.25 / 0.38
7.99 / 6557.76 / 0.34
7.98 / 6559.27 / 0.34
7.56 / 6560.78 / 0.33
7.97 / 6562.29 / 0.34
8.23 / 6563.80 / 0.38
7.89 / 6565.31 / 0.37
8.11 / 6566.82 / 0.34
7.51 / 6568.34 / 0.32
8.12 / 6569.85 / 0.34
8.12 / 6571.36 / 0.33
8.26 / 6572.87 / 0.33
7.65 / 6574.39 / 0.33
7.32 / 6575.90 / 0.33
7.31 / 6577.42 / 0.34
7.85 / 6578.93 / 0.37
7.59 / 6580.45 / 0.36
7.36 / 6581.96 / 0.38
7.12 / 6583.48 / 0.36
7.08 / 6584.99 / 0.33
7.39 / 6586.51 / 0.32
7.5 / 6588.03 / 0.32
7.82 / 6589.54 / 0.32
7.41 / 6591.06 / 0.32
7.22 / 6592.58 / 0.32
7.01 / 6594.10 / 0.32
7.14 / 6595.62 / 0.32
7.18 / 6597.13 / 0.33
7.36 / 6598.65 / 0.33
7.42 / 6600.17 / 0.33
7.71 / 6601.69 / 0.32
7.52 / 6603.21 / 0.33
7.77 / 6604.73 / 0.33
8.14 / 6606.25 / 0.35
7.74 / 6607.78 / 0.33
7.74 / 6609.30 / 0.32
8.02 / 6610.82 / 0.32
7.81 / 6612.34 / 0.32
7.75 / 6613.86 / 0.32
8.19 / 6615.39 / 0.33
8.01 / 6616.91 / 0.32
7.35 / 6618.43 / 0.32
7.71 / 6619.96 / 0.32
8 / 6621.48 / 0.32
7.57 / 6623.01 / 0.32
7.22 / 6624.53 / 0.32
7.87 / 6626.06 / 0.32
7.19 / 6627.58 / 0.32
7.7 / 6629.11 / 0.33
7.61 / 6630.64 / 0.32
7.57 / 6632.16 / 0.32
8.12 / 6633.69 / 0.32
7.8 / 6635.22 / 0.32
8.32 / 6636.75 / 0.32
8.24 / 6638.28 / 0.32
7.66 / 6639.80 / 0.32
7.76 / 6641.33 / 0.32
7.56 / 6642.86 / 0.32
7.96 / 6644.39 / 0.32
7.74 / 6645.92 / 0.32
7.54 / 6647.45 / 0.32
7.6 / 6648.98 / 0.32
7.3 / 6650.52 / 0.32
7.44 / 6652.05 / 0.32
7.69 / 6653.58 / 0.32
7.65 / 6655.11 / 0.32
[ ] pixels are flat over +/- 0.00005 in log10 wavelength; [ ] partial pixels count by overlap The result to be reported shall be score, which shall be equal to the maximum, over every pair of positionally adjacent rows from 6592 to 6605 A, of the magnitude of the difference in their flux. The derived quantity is 0.29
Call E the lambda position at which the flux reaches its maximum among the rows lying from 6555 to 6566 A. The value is 6563.80 A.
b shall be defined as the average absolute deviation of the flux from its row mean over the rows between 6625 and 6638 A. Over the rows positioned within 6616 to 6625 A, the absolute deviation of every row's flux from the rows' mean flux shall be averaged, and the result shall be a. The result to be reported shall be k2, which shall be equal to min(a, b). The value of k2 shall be 0.255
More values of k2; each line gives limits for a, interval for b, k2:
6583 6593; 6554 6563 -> 0.188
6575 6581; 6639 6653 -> 0.144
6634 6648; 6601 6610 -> 0.123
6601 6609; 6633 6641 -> 0.146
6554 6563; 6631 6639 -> 0.188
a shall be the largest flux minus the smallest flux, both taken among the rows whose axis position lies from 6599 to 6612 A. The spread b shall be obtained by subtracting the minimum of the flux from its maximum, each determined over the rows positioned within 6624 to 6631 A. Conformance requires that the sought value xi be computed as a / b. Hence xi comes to 1.06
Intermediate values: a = 0.72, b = 0.68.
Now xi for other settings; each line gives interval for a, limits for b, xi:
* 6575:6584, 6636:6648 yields 0.94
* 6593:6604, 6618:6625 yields 0.90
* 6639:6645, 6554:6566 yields 0.56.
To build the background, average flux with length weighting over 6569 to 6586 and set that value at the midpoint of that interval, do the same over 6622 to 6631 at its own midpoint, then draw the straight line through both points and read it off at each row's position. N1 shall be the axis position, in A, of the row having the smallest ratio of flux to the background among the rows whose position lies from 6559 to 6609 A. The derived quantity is 6594.10 A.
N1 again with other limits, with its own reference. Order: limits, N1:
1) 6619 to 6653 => 6627.58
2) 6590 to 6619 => 6594.10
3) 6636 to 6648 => 6647.45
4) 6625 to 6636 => 6627.58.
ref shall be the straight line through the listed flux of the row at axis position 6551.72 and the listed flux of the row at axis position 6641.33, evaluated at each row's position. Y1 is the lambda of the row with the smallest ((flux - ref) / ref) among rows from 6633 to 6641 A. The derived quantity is 6639.80 A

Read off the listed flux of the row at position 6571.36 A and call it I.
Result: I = 8.12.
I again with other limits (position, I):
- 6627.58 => 7.19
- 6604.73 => 7.77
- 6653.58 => 7.69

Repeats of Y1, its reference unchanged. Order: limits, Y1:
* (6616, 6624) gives 6618.43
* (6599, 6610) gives 6600.17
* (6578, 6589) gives 6584.99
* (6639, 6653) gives 6650.52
